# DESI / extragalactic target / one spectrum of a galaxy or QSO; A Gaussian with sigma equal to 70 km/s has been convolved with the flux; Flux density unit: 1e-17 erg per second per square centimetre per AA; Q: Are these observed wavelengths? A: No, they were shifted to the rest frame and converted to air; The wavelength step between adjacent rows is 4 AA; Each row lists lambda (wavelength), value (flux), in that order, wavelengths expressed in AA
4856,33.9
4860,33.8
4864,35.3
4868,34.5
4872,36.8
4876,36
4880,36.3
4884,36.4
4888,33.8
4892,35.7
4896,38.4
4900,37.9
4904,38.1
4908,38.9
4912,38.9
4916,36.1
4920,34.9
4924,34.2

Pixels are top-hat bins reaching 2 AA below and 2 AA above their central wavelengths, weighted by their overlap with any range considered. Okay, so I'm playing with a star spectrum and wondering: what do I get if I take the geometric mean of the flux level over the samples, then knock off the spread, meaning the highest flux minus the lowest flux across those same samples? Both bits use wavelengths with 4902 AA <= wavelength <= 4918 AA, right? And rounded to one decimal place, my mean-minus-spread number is 35.2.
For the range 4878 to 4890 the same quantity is 32.9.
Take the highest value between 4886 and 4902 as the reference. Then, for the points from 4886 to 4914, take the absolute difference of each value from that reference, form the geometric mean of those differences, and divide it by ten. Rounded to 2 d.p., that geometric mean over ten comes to 0.00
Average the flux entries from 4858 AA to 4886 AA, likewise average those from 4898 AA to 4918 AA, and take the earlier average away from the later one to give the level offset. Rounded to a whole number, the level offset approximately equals 2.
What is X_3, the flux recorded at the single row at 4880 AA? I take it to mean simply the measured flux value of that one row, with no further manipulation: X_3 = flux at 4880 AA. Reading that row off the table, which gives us 36.3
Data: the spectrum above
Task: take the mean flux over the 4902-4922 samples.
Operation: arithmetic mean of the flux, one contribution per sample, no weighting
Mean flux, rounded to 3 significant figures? 37.4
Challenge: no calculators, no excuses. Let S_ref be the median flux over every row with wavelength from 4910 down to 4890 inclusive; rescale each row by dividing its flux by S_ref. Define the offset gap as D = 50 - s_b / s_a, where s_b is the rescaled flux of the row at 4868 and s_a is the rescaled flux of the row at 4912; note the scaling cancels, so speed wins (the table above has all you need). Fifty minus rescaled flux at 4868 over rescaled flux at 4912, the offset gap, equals 49.1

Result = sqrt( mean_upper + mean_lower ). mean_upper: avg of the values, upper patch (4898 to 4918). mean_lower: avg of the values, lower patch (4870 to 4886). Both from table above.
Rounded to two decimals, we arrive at 8.62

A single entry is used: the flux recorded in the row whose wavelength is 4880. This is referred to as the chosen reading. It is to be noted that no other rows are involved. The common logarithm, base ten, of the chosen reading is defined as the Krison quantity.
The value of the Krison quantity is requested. 1.56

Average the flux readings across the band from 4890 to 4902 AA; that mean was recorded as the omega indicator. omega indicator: 37.3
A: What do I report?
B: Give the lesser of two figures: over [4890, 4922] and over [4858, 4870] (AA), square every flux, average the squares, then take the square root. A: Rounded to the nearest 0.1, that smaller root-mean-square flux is 34.5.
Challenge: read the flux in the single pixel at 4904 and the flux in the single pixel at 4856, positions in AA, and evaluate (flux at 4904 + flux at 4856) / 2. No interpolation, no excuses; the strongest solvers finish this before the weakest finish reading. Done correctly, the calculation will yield 36.0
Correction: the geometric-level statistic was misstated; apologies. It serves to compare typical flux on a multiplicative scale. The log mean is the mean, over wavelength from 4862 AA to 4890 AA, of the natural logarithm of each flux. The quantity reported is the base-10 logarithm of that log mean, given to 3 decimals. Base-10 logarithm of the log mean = 0.553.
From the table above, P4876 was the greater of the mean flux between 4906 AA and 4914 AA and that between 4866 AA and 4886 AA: 38.9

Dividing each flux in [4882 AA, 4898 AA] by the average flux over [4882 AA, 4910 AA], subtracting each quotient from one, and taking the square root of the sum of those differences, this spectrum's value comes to 0.32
